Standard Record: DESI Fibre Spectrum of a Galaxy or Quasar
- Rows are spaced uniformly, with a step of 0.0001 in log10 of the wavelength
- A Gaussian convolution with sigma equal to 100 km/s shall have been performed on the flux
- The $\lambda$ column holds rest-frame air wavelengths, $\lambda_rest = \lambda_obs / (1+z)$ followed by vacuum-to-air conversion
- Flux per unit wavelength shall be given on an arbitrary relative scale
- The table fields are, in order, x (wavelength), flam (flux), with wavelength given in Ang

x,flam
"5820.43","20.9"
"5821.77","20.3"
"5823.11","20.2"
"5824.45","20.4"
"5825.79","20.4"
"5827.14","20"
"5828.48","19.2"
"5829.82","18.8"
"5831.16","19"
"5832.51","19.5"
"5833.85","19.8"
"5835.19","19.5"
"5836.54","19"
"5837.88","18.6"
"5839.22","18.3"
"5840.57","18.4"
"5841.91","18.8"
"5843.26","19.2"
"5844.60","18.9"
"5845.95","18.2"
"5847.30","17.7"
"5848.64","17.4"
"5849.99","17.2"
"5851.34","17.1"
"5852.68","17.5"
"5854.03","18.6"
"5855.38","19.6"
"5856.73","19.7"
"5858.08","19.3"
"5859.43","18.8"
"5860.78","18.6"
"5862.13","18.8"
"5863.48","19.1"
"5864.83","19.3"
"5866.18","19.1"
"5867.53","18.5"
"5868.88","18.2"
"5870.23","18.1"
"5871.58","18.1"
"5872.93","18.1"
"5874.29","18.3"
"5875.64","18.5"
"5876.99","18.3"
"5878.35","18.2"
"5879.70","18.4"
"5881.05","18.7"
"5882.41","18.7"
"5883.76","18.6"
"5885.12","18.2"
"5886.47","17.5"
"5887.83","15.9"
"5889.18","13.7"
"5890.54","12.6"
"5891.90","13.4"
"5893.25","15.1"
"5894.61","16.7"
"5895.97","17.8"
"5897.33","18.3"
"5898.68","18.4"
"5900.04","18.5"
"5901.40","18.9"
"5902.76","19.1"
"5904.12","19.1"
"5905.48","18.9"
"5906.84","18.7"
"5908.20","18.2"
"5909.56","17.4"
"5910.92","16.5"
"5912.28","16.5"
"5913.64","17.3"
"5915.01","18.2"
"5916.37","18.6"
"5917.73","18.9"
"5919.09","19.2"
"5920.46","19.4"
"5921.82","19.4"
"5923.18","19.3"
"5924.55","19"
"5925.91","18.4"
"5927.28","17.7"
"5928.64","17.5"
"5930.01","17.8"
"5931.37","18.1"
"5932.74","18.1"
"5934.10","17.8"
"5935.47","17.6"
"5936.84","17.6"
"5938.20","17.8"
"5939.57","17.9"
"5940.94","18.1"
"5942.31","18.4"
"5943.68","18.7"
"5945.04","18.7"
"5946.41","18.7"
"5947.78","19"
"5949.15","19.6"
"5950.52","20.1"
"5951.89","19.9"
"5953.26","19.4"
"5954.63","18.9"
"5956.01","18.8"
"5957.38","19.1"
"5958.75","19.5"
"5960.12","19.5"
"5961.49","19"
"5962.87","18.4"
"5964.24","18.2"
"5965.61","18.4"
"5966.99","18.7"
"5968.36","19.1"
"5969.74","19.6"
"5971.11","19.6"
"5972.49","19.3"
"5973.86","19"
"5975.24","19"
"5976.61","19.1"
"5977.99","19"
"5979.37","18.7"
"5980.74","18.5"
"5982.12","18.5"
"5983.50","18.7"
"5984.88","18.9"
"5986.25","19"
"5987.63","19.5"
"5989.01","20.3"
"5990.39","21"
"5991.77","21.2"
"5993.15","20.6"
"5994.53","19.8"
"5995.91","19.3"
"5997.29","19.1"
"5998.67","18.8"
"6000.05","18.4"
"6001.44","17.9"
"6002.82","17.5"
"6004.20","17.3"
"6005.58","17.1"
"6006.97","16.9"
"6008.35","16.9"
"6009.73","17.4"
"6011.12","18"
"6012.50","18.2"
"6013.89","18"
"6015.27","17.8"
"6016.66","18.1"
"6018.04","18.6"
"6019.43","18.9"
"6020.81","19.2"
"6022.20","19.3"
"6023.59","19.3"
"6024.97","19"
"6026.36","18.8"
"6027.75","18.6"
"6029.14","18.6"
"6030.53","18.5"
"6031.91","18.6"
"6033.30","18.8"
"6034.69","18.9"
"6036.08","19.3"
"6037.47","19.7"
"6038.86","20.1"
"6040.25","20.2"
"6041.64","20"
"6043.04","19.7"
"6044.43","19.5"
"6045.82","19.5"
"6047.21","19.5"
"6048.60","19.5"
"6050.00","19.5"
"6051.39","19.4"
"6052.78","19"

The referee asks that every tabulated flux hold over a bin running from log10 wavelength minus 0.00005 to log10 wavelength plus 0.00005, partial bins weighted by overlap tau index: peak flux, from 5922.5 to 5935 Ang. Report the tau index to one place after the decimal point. 19.3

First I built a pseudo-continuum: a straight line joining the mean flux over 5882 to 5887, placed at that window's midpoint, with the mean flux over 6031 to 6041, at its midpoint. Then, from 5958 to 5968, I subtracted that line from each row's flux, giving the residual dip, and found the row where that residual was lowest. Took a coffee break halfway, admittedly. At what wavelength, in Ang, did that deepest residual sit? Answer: 5964.24 Ang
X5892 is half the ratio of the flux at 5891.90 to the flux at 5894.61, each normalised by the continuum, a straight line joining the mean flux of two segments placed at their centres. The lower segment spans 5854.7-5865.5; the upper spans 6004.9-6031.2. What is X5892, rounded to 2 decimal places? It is 0.40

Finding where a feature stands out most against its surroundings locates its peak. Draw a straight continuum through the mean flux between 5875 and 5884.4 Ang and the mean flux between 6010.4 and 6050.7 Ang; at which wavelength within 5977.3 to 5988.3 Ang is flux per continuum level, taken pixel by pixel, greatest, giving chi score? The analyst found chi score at 5987.63 Ang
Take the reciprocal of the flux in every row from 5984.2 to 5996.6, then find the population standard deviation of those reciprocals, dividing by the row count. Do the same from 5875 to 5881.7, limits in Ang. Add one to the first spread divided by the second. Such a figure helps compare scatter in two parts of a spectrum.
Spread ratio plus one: 4.99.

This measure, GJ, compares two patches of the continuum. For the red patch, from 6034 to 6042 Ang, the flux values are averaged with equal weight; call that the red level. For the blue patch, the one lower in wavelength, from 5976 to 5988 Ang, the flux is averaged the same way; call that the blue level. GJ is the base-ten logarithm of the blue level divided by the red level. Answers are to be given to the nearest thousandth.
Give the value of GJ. -0.019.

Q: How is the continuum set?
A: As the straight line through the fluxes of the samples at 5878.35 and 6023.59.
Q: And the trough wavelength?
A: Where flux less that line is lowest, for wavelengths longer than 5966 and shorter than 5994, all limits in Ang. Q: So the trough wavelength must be 5982.12 Ang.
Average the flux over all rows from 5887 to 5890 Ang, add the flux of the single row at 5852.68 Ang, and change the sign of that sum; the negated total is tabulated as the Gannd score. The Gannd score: -32.3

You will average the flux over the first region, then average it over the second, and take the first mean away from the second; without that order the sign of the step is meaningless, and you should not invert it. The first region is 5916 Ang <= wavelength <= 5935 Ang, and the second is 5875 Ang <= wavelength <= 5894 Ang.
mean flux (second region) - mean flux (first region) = -1.7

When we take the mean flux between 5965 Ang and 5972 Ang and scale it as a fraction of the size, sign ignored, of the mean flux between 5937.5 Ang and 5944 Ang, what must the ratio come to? 1.05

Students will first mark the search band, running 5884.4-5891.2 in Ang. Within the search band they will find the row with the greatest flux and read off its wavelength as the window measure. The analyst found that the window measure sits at 5885.12 Ang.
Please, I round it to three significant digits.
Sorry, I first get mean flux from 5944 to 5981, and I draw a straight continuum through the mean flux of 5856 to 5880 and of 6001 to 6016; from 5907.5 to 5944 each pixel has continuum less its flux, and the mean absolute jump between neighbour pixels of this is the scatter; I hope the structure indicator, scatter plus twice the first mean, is 38.5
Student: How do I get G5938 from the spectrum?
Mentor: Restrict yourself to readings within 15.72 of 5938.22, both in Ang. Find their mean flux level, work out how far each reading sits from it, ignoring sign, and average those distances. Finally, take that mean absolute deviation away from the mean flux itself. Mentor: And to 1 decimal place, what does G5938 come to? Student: 17.8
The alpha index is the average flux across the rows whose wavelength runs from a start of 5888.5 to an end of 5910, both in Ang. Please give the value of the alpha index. 17.2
